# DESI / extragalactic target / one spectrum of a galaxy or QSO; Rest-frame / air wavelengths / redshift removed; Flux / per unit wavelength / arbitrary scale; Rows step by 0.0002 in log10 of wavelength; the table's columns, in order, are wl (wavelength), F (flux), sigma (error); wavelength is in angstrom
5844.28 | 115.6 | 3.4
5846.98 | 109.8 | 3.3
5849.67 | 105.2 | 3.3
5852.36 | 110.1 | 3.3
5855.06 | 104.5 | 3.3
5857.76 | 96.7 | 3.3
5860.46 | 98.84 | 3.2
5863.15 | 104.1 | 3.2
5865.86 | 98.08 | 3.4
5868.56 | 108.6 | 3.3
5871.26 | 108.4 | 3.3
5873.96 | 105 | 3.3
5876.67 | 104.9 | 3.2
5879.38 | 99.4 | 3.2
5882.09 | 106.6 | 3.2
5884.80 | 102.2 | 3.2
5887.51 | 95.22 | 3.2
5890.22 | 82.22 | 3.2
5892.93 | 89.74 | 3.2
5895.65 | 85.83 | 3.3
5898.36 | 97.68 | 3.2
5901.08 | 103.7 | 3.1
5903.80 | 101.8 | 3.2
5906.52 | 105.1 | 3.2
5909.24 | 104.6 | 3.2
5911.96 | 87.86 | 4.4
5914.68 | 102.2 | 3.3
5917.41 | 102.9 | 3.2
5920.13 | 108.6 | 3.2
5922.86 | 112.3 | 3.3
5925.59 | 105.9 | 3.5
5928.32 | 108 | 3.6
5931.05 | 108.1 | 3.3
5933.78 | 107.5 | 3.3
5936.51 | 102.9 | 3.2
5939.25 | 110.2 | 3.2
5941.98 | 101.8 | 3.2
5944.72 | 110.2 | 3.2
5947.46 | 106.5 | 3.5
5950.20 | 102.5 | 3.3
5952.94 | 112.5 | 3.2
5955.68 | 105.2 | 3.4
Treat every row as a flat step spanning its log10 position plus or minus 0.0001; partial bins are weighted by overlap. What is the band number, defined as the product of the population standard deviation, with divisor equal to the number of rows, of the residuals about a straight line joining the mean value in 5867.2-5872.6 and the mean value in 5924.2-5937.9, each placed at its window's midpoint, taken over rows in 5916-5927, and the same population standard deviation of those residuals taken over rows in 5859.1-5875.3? 15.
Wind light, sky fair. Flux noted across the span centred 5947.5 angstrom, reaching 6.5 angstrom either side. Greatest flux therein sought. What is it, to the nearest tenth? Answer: 112.5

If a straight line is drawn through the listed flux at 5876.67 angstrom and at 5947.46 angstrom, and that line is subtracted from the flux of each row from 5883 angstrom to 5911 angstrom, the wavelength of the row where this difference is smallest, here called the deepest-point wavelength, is 5890.22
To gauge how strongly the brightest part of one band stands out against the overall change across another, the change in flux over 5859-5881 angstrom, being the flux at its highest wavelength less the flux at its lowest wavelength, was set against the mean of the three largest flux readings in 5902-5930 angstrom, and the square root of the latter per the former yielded 14.0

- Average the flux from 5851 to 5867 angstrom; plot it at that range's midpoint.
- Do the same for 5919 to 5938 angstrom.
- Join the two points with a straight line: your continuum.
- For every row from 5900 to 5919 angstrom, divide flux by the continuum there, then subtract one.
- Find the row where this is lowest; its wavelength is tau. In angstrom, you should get 5911.96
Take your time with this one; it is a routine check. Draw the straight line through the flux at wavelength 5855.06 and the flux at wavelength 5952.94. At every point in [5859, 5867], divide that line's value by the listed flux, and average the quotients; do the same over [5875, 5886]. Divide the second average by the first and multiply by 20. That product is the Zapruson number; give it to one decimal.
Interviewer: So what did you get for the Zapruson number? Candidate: 19.7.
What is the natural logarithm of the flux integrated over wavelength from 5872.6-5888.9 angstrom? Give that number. 7.4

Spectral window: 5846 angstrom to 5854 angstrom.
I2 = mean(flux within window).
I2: 108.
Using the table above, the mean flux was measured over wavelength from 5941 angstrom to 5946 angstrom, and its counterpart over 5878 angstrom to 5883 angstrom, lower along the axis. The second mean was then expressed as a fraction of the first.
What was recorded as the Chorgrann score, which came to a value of 0.97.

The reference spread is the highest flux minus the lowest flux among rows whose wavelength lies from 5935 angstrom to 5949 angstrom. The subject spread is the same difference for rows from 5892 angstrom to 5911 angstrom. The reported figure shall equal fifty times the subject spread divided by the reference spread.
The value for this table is 115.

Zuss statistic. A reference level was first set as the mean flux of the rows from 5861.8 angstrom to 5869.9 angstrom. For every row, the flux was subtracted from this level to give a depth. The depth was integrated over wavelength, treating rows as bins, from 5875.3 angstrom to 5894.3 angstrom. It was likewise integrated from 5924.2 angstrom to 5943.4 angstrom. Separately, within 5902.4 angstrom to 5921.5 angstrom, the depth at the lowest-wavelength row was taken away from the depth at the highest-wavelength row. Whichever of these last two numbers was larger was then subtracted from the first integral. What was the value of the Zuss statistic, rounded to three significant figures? 129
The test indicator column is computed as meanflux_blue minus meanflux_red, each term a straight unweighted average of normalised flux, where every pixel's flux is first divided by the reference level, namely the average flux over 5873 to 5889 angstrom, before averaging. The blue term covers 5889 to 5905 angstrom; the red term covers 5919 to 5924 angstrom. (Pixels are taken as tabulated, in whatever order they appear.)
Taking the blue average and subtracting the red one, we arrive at -0.17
